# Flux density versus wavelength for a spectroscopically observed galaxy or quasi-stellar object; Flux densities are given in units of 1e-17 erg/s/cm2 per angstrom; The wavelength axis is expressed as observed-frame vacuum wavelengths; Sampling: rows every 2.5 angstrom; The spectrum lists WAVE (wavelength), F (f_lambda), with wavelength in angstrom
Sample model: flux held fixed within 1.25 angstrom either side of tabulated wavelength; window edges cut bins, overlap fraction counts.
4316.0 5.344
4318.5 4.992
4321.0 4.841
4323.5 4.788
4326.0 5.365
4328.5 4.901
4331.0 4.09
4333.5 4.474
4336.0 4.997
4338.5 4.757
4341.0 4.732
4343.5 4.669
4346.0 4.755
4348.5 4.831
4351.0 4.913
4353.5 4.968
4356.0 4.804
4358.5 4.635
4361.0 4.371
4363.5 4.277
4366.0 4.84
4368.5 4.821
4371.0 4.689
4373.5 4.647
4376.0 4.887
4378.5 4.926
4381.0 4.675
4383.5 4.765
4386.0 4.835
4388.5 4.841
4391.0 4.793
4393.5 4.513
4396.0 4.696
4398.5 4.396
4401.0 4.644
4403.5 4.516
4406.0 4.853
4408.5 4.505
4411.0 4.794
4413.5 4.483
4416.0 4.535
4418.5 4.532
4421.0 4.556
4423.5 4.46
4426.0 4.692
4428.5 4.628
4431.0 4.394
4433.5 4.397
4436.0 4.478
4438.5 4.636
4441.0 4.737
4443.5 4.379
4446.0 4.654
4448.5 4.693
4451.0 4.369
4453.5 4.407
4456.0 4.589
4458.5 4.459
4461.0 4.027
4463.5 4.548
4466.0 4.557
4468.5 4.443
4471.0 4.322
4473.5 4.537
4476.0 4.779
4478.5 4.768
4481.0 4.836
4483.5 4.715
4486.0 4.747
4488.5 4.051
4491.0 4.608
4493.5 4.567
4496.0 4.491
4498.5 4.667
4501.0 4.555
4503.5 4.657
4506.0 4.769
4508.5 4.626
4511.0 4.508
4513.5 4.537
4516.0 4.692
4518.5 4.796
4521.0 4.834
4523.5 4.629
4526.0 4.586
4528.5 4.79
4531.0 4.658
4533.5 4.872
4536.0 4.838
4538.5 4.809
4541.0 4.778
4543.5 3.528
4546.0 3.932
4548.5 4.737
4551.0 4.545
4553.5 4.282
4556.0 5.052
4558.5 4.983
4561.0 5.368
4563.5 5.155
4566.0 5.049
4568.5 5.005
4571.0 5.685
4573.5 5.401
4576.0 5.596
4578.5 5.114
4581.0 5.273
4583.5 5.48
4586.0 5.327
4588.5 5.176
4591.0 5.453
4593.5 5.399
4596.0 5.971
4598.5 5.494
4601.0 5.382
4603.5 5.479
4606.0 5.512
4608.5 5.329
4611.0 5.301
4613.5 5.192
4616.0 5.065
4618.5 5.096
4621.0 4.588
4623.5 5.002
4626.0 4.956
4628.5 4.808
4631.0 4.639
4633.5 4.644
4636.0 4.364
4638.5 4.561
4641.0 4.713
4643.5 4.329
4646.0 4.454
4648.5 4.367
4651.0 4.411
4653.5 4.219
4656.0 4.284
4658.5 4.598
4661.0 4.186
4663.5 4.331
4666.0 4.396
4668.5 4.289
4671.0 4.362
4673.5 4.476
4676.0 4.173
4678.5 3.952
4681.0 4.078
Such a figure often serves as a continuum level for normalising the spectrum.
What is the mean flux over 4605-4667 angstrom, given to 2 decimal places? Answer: 4.69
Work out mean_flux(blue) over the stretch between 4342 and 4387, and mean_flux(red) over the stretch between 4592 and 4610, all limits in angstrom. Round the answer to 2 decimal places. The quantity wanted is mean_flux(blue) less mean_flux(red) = -0.77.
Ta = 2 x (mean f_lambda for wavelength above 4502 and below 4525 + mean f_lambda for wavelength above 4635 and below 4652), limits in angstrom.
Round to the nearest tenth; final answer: 18.3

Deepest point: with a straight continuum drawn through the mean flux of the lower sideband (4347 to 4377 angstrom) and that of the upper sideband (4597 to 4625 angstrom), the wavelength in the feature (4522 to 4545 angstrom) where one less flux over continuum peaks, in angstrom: 4543.5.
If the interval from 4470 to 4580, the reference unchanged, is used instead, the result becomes 4543.5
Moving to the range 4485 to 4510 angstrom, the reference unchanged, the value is 4488.5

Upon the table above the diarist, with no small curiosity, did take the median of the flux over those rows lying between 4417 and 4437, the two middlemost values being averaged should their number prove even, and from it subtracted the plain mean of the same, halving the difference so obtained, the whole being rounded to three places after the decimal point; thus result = -0.006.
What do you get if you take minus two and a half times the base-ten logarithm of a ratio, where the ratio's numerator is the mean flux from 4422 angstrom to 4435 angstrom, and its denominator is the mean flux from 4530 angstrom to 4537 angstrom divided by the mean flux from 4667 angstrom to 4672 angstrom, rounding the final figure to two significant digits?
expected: -1.5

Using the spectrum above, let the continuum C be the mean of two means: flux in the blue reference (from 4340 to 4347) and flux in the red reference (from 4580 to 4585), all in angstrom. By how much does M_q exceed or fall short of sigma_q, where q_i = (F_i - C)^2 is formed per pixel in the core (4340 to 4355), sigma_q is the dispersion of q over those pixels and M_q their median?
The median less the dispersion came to 0.0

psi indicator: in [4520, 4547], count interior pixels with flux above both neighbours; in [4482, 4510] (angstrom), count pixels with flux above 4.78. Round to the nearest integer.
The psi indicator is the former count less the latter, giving 2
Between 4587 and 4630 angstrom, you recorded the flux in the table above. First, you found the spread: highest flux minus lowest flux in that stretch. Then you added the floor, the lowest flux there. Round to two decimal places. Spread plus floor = 5.97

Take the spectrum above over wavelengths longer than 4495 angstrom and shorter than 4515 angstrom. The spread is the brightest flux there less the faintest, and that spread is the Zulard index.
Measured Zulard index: 0.28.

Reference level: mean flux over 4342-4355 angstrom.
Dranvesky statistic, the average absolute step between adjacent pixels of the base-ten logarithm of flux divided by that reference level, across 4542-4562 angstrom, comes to 0.040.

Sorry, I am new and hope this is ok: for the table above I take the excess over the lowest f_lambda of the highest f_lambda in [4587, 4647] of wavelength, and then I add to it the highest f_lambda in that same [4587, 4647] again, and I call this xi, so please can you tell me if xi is 7.6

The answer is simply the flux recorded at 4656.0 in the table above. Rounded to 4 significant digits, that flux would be 4.284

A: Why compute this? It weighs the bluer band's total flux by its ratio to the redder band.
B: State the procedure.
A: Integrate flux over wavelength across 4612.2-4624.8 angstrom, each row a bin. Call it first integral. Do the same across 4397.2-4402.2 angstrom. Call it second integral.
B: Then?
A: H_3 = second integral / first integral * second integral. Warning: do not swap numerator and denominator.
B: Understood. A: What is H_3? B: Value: 8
